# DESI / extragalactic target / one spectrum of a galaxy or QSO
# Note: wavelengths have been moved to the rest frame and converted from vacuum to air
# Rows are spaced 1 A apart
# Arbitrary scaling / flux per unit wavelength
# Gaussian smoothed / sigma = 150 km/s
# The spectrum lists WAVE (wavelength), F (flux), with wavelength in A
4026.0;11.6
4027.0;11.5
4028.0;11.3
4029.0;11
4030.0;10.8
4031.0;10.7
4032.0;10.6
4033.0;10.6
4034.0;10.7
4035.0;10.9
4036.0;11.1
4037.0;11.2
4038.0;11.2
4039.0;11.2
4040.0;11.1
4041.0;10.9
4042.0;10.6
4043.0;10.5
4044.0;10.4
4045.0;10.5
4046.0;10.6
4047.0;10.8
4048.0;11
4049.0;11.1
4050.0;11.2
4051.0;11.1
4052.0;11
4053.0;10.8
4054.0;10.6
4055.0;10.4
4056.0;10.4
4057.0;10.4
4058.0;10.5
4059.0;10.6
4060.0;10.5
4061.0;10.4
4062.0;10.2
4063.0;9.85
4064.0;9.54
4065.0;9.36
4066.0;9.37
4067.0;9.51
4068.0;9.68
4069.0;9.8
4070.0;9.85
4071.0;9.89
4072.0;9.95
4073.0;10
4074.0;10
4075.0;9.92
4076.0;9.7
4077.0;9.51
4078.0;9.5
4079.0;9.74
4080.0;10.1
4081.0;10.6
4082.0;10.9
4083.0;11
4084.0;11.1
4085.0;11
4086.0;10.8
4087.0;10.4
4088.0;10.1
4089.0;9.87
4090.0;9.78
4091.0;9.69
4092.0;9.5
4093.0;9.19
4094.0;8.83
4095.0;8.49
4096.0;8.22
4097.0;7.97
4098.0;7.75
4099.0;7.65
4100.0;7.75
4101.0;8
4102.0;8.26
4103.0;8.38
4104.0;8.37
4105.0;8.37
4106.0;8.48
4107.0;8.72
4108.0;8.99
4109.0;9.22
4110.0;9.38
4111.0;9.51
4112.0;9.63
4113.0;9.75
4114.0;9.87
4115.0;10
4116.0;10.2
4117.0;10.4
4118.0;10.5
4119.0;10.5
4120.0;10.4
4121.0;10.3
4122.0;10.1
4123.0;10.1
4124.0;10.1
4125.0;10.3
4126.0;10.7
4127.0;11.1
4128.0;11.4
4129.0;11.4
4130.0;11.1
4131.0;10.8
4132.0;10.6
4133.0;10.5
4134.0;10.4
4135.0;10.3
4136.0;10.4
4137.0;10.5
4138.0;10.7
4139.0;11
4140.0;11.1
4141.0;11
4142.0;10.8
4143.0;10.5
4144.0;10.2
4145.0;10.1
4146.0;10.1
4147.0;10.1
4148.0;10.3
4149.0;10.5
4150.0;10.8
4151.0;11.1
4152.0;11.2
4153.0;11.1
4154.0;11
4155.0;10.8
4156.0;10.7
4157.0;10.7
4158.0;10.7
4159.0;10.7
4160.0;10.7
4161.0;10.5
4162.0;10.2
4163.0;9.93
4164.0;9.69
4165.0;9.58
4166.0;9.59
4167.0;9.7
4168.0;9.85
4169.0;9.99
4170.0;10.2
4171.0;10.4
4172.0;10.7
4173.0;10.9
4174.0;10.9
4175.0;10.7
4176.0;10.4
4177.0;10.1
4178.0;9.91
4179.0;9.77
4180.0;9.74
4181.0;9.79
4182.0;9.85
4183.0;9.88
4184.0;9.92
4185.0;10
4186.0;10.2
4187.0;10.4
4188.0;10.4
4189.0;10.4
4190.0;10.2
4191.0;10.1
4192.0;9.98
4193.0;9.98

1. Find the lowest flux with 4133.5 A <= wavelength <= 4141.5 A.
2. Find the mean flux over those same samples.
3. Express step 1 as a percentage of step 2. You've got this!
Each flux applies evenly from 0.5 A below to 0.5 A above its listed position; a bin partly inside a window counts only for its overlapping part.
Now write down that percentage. 96.5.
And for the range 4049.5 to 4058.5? 97.1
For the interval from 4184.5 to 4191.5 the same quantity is 97.6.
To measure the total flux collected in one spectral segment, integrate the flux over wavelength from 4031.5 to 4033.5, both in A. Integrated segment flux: 21.2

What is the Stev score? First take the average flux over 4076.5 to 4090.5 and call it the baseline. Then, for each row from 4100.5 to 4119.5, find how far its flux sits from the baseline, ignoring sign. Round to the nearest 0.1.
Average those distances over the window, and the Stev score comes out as 1.1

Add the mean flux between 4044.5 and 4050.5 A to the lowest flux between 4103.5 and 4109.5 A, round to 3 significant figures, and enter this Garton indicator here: 19.2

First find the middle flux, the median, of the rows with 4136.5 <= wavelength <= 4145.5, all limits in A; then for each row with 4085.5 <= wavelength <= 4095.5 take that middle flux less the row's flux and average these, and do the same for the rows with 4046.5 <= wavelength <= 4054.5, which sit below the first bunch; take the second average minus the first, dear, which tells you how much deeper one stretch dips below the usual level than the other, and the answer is -1.3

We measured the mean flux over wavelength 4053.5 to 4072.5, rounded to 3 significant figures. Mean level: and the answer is 10.0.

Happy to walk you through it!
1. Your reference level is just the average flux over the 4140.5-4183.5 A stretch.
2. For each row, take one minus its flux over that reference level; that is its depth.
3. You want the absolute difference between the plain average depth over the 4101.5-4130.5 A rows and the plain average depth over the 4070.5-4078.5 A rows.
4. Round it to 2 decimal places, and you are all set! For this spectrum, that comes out 0.00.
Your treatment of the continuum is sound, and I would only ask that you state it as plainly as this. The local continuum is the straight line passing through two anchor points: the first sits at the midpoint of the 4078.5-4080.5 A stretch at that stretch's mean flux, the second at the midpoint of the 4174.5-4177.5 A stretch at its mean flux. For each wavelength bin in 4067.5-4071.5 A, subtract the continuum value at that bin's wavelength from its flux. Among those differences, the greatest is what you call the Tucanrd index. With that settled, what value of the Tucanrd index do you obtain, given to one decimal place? 0.0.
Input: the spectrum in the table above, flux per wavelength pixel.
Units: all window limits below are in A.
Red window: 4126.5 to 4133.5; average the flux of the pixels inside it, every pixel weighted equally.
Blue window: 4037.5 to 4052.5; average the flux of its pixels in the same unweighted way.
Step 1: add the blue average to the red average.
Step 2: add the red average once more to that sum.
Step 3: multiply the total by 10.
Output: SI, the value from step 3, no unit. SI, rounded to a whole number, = 329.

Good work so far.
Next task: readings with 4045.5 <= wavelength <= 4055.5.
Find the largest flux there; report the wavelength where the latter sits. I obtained 4050.0 A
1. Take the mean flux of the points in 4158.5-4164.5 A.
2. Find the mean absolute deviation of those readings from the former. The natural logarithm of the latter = -1.06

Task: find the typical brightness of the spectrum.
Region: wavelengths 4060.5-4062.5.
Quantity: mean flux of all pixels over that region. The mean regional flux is 10.3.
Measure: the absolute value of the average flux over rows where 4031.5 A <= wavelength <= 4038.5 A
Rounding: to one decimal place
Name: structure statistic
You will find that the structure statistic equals 10.9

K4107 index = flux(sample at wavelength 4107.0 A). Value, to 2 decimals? 8.72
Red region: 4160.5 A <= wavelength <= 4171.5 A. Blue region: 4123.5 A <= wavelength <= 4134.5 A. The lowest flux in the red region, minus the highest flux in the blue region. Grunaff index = -1.8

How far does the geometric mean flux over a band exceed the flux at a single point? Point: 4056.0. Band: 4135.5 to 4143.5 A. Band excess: 0.3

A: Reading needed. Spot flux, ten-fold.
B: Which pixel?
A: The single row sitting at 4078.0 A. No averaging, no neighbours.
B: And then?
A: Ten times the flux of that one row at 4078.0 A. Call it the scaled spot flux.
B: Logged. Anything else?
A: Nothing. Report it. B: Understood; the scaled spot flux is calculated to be 95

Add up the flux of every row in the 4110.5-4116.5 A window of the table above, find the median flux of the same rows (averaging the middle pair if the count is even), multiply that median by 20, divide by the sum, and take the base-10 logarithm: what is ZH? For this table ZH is 0.522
